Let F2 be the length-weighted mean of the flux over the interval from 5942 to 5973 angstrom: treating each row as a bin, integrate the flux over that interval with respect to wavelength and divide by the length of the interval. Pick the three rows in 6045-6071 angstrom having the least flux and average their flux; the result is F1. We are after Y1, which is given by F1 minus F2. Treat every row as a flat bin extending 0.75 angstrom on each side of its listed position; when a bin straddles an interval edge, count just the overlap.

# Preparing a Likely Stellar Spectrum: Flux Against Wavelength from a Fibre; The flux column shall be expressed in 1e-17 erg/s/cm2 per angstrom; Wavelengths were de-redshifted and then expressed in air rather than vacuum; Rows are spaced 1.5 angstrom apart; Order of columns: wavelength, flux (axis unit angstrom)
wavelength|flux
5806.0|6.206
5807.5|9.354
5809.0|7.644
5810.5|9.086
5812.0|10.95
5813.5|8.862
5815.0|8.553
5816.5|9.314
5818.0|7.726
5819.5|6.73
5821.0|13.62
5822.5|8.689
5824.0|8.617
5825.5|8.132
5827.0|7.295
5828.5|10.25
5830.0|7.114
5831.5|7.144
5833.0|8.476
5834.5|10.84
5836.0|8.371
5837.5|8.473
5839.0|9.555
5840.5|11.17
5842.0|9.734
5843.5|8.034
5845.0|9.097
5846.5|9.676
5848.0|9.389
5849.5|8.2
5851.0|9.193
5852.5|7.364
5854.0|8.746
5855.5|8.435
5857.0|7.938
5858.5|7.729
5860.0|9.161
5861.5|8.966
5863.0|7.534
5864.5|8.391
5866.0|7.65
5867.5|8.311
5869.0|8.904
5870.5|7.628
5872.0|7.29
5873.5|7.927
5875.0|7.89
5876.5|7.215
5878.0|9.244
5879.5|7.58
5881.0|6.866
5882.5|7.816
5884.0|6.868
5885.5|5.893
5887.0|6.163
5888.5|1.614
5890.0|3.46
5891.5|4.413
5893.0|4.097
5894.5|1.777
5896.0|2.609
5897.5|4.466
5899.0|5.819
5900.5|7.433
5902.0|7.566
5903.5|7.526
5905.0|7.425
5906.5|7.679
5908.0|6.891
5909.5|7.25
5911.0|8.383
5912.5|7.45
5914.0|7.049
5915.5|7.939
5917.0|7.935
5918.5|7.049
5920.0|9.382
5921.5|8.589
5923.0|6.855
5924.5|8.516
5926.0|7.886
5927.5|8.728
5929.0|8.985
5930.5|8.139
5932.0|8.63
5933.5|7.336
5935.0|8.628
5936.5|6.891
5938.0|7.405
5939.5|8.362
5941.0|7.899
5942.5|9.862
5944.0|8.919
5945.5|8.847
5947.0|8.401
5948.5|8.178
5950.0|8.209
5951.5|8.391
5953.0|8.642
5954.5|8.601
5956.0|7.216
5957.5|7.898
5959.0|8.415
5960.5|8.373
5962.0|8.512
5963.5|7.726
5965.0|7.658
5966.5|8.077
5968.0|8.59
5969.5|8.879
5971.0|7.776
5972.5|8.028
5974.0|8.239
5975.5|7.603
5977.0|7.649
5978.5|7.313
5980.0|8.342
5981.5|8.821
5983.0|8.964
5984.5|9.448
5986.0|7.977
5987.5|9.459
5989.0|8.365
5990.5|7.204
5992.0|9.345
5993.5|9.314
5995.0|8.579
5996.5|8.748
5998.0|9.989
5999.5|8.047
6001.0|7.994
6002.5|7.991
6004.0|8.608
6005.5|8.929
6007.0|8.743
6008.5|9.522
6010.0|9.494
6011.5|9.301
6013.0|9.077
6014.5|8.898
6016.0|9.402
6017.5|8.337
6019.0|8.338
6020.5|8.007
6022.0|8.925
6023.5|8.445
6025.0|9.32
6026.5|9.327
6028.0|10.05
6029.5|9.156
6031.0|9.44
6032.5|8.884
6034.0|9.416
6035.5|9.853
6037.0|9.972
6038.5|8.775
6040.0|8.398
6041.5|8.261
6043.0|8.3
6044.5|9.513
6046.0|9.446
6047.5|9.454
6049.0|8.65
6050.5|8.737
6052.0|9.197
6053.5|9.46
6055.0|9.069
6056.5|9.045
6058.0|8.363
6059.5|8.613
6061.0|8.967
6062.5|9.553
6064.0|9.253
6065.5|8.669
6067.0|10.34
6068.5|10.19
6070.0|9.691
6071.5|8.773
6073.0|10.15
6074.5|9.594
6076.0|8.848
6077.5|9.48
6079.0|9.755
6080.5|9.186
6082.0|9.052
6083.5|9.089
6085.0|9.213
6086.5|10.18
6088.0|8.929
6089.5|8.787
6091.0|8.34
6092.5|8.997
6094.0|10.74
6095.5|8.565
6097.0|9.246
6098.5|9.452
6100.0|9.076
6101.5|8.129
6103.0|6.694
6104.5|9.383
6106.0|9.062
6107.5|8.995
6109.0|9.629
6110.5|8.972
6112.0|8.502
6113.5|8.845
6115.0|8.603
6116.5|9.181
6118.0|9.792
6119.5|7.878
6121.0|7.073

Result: 0.2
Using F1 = 8.5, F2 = 8.33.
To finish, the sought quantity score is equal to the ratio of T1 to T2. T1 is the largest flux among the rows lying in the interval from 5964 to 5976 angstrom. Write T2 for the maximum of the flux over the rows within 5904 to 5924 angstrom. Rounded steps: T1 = 8.879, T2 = 9.382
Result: 0.95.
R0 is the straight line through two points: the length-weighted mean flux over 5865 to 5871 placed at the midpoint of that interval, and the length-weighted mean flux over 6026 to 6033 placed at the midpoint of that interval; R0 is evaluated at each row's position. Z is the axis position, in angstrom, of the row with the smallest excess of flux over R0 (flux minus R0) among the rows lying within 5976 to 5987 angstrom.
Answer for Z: 5978.5 angstrom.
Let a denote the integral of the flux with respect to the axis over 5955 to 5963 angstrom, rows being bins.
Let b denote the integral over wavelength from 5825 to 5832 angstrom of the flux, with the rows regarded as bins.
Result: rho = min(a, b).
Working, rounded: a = 65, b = 56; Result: 56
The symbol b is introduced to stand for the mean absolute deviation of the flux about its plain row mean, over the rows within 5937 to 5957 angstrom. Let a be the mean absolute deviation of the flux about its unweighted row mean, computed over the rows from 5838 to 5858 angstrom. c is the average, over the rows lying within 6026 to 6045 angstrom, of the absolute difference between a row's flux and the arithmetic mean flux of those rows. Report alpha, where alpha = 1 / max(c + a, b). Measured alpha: 0.78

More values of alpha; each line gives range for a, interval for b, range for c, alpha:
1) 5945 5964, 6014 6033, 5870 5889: 0.70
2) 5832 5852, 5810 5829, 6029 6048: 0.81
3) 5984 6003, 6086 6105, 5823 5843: 0.56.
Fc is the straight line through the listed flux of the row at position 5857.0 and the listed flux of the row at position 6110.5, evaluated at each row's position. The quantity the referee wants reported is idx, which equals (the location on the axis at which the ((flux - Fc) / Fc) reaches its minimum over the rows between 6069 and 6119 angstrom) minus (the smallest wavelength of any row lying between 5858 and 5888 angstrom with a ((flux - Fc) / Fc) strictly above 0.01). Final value 243.0 angstrom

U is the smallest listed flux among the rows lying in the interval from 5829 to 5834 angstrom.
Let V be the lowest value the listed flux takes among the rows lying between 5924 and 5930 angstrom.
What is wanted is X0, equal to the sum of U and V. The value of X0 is 15.0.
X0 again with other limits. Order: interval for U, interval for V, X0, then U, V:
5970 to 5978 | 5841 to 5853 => 15.0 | 7.603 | 7.364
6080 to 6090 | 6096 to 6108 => 15.5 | 8.787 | 6.694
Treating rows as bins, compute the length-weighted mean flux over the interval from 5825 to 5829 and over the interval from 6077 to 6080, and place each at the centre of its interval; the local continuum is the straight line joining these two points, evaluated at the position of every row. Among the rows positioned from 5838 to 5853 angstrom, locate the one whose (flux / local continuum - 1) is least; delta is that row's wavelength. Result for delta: 5852.5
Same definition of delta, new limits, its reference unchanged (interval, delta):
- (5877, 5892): 5888.5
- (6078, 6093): 6091.0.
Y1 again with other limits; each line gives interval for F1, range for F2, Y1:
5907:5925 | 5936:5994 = -1.4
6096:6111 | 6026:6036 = -1.5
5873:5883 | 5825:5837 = -1.2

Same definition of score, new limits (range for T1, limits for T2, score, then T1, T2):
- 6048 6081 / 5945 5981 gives 1.16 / 10.34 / 8.879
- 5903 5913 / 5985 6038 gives 0.83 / 8.383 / 10.05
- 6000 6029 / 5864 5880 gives 1.09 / 10.05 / 9.244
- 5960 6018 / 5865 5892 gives 1.08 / 9.989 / 9.244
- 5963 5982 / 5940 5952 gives 0.90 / 8.879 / 9.862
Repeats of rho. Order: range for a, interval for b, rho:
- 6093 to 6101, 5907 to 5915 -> 59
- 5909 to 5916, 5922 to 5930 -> 53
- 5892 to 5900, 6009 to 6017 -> 31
